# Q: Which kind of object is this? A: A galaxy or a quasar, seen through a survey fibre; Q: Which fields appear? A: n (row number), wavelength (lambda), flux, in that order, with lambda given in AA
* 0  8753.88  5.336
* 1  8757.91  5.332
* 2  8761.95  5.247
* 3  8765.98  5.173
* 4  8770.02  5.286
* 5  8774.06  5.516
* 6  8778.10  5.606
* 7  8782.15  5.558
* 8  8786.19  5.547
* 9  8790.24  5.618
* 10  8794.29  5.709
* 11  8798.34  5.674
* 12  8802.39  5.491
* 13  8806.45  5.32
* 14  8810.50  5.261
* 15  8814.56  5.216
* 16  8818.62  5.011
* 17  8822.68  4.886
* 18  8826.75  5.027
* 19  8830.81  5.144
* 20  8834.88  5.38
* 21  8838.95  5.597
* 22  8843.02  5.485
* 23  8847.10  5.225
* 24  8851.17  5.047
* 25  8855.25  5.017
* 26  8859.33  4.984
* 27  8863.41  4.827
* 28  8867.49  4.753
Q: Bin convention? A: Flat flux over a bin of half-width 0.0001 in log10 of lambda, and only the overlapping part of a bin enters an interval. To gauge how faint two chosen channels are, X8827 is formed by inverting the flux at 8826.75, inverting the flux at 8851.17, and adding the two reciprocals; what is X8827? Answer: 0.397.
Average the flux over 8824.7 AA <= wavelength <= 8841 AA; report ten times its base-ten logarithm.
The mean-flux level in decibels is 7.23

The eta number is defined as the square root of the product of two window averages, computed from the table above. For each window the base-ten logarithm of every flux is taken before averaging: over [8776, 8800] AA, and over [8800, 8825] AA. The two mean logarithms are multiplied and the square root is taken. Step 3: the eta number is 0.732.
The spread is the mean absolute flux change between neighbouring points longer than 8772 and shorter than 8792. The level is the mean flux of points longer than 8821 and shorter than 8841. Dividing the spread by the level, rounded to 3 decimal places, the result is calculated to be 0.011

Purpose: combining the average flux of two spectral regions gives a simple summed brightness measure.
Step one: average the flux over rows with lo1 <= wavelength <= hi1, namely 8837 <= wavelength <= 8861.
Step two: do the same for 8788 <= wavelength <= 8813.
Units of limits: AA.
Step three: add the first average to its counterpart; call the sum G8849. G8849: 10.7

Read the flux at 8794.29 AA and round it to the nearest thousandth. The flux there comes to 5.709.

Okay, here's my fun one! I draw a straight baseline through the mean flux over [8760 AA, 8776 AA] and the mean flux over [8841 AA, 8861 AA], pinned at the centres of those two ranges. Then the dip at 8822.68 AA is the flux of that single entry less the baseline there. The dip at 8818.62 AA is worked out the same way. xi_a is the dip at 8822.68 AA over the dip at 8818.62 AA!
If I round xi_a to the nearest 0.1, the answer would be 1.6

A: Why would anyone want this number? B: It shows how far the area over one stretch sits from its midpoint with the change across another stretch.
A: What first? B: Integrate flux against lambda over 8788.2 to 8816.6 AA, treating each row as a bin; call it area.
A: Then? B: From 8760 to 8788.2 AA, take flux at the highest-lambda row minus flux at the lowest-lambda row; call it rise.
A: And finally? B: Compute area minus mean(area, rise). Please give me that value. 77.5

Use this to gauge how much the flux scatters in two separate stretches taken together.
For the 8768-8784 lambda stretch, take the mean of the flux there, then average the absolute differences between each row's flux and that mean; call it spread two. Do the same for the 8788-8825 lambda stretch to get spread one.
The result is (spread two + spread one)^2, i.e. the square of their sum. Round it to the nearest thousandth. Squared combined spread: 0.117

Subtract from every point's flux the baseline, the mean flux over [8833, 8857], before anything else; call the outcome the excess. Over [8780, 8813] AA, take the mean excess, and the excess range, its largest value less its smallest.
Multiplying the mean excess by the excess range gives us 0.10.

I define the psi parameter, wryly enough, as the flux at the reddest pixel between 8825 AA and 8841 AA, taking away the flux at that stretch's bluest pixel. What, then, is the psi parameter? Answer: 0.6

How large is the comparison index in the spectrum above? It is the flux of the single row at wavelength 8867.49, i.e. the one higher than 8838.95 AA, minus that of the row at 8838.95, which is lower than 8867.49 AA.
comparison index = -0.84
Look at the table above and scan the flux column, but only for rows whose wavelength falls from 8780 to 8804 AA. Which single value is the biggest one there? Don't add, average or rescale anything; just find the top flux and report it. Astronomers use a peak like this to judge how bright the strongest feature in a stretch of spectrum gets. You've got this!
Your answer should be 5.709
